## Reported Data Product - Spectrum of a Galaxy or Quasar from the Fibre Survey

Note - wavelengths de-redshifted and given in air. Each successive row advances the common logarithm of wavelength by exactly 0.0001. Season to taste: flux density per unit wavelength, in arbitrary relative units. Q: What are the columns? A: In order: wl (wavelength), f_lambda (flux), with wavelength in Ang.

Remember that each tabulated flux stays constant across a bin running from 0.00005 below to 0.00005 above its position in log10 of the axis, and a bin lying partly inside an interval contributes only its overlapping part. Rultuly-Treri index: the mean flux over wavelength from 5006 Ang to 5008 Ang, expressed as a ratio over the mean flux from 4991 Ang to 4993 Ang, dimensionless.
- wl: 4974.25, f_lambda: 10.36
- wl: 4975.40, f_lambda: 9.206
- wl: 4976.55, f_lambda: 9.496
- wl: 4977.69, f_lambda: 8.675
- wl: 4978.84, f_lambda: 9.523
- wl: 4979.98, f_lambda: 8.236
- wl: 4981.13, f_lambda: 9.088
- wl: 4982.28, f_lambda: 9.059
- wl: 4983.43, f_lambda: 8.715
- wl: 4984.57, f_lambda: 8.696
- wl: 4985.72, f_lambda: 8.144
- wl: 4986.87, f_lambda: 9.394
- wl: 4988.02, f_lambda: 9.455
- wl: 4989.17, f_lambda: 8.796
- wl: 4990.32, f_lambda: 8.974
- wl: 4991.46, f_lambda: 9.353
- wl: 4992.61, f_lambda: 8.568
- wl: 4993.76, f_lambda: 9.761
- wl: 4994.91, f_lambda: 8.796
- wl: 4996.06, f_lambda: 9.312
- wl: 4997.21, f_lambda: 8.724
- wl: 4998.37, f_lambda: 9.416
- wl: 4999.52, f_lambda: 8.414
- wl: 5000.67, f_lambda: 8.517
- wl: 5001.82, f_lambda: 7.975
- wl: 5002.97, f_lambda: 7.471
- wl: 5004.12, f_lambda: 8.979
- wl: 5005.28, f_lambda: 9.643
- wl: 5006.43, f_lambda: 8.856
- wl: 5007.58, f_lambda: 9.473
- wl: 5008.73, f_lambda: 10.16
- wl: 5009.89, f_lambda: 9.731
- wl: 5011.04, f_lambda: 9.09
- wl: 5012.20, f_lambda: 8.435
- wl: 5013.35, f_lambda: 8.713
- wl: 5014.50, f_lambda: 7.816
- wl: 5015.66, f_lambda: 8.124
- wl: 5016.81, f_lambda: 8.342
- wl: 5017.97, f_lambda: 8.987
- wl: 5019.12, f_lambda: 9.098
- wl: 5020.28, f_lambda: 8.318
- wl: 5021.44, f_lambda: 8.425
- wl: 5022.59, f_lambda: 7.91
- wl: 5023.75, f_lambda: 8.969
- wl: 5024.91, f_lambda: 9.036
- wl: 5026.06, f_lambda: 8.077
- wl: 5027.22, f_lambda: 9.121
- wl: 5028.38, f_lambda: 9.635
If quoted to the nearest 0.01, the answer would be 1.02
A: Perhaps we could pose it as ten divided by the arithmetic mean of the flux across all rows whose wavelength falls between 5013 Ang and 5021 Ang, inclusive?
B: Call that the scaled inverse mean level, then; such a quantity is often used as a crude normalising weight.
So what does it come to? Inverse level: 1.18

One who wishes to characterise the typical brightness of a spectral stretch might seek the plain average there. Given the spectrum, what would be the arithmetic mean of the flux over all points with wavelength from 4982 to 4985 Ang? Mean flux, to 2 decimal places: 8.82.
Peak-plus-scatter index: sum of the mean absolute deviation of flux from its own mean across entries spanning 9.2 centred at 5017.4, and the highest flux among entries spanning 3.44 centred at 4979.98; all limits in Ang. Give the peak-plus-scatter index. 9.9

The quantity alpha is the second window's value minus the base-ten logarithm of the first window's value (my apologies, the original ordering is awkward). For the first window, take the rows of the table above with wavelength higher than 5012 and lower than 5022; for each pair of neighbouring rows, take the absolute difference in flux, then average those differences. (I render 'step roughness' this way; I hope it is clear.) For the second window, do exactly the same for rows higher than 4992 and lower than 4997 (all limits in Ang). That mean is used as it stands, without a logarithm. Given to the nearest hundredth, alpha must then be 1.27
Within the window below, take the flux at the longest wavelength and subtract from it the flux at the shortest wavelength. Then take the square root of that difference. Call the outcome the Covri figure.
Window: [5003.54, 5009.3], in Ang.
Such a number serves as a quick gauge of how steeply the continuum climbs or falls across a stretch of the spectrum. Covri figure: 1.09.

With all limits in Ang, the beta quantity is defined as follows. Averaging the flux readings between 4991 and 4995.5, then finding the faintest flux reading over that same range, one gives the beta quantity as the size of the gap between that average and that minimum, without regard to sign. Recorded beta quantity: 0.55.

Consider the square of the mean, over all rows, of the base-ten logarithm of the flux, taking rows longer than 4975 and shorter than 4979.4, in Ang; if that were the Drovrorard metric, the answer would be 0.93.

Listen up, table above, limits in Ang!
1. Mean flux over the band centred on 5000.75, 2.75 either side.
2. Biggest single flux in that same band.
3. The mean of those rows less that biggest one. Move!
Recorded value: -1.1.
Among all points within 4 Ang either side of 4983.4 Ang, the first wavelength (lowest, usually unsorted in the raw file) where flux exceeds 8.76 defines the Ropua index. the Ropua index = 4981.13 Ang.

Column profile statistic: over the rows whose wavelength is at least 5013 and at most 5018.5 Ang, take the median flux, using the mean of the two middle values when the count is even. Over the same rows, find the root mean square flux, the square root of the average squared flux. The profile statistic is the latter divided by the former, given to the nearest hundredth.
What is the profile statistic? 1.01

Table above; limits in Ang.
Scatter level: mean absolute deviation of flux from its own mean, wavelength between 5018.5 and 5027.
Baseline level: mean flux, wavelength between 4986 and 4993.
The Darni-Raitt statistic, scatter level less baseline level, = -8.7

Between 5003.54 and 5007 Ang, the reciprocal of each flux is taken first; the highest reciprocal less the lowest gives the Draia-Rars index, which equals 0.009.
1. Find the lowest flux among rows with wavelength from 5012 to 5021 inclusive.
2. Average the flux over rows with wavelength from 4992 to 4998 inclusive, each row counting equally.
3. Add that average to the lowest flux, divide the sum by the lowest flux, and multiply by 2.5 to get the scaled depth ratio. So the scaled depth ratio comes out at 5.39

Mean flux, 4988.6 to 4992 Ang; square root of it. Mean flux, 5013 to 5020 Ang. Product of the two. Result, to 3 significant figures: 25.6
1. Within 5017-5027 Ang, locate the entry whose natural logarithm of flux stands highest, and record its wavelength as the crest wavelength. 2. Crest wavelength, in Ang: 5019.12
